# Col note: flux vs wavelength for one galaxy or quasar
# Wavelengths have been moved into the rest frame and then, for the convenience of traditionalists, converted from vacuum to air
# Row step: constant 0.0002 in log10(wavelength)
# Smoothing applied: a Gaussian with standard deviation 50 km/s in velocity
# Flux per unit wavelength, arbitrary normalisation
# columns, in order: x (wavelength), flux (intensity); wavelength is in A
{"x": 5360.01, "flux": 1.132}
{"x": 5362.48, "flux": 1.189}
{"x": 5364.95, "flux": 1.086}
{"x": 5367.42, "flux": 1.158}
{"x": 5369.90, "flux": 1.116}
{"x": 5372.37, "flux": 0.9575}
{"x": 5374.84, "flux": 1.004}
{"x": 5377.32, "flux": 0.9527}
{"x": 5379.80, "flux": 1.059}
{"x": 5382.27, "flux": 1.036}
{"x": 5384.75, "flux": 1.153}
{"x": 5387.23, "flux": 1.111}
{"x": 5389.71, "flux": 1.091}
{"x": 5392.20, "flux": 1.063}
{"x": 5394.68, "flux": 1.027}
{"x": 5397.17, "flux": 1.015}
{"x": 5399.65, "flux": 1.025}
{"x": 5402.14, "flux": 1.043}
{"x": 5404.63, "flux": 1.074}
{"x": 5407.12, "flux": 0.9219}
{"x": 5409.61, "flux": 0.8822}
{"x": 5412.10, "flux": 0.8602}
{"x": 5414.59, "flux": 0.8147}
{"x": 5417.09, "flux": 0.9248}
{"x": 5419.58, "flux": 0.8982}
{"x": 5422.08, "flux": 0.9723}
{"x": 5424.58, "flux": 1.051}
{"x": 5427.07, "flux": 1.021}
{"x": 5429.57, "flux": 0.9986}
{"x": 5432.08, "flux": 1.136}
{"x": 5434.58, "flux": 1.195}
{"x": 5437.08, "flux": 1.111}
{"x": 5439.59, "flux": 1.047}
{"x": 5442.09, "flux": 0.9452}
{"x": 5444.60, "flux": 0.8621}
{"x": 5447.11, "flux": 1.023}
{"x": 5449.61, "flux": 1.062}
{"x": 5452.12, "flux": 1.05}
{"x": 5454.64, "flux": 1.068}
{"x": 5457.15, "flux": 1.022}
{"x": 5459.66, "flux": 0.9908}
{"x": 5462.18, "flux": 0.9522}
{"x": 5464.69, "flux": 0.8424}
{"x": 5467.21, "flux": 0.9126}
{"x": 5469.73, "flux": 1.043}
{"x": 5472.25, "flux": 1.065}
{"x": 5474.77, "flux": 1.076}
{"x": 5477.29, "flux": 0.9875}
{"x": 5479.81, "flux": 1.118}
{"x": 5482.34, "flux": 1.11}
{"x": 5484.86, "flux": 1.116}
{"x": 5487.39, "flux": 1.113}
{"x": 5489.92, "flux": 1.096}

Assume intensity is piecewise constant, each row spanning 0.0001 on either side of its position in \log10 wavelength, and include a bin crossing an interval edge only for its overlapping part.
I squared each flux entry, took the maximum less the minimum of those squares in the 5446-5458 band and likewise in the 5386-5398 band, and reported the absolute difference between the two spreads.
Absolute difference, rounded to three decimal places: 0.108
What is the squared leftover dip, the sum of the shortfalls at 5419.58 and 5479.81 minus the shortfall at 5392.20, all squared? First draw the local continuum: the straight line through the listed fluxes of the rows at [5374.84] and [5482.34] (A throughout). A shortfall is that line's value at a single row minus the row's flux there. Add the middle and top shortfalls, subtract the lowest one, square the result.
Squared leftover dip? 0.03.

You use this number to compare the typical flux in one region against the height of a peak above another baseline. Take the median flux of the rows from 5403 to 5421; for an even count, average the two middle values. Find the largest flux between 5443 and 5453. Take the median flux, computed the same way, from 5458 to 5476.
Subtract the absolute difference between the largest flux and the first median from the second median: 0.83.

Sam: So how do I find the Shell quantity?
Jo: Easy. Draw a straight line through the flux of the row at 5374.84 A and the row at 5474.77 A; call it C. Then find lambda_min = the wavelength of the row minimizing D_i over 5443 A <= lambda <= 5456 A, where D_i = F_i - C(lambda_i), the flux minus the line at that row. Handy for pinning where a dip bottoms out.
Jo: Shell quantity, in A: 5444.60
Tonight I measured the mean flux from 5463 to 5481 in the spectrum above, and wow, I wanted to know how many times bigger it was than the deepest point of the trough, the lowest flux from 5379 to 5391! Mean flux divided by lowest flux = 0.97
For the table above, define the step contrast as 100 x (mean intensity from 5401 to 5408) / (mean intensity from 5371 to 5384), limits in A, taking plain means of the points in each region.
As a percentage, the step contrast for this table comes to 101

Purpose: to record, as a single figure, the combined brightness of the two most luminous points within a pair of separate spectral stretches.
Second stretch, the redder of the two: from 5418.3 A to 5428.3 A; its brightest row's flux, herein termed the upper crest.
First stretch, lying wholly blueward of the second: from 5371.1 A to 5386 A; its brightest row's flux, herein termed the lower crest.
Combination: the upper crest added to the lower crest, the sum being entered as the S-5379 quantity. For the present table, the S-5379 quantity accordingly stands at 2.20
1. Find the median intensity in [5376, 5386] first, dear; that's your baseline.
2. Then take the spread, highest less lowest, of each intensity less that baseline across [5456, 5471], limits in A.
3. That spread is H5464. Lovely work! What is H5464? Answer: 0.201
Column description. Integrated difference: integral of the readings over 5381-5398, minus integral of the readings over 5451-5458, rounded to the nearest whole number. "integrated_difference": 11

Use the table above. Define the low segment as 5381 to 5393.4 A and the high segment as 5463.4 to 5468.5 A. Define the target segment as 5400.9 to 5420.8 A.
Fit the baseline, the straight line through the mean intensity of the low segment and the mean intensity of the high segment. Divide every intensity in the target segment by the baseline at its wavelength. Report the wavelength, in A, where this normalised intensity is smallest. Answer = 5414.59 A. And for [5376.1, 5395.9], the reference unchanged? 5377.32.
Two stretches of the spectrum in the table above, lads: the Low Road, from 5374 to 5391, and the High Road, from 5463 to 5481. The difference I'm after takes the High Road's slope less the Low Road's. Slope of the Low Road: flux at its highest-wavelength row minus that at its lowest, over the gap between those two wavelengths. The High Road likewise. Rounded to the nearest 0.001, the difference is 0.012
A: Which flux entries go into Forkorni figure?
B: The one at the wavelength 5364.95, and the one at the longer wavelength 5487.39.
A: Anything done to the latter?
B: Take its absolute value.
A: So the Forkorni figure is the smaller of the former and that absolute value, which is 1.09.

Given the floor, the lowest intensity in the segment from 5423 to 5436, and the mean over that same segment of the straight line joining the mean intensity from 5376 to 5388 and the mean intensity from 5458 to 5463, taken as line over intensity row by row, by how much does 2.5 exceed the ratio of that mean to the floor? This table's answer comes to 1.56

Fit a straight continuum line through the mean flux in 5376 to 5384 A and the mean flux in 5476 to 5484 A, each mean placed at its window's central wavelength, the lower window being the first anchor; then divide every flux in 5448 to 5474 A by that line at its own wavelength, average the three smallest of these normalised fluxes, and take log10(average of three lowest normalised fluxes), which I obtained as -0.07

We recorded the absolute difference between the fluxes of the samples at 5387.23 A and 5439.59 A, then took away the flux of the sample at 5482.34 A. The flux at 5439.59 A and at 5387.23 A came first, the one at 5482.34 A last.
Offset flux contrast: -1.05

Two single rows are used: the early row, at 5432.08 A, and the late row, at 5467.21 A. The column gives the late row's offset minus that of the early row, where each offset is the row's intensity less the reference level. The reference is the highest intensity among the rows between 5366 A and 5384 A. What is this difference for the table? -0.22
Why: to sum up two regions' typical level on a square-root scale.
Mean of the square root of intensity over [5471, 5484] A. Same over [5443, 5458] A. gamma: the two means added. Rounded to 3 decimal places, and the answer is 2.041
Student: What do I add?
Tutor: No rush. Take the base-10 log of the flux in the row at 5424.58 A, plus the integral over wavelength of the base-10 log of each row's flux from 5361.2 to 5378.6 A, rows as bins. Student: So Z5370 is 0.5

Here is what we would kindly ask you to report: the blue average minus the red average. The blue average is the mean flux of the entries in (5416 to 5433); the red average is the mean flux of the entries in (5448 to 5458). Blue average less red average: -0.05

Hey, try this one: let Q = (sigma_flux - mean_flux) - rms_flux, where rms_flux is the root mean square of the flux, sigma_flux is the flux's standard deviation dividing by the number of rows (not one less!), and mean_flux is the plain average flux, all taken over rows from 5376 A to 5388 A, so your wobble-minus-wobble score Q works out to -2.06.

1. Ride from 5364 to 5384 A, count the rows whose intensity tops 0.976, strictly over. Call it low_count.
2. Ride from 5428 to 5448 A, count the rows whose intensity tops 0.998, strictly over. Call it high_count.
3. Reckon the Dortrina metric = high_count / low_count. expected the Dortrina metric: 1.0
